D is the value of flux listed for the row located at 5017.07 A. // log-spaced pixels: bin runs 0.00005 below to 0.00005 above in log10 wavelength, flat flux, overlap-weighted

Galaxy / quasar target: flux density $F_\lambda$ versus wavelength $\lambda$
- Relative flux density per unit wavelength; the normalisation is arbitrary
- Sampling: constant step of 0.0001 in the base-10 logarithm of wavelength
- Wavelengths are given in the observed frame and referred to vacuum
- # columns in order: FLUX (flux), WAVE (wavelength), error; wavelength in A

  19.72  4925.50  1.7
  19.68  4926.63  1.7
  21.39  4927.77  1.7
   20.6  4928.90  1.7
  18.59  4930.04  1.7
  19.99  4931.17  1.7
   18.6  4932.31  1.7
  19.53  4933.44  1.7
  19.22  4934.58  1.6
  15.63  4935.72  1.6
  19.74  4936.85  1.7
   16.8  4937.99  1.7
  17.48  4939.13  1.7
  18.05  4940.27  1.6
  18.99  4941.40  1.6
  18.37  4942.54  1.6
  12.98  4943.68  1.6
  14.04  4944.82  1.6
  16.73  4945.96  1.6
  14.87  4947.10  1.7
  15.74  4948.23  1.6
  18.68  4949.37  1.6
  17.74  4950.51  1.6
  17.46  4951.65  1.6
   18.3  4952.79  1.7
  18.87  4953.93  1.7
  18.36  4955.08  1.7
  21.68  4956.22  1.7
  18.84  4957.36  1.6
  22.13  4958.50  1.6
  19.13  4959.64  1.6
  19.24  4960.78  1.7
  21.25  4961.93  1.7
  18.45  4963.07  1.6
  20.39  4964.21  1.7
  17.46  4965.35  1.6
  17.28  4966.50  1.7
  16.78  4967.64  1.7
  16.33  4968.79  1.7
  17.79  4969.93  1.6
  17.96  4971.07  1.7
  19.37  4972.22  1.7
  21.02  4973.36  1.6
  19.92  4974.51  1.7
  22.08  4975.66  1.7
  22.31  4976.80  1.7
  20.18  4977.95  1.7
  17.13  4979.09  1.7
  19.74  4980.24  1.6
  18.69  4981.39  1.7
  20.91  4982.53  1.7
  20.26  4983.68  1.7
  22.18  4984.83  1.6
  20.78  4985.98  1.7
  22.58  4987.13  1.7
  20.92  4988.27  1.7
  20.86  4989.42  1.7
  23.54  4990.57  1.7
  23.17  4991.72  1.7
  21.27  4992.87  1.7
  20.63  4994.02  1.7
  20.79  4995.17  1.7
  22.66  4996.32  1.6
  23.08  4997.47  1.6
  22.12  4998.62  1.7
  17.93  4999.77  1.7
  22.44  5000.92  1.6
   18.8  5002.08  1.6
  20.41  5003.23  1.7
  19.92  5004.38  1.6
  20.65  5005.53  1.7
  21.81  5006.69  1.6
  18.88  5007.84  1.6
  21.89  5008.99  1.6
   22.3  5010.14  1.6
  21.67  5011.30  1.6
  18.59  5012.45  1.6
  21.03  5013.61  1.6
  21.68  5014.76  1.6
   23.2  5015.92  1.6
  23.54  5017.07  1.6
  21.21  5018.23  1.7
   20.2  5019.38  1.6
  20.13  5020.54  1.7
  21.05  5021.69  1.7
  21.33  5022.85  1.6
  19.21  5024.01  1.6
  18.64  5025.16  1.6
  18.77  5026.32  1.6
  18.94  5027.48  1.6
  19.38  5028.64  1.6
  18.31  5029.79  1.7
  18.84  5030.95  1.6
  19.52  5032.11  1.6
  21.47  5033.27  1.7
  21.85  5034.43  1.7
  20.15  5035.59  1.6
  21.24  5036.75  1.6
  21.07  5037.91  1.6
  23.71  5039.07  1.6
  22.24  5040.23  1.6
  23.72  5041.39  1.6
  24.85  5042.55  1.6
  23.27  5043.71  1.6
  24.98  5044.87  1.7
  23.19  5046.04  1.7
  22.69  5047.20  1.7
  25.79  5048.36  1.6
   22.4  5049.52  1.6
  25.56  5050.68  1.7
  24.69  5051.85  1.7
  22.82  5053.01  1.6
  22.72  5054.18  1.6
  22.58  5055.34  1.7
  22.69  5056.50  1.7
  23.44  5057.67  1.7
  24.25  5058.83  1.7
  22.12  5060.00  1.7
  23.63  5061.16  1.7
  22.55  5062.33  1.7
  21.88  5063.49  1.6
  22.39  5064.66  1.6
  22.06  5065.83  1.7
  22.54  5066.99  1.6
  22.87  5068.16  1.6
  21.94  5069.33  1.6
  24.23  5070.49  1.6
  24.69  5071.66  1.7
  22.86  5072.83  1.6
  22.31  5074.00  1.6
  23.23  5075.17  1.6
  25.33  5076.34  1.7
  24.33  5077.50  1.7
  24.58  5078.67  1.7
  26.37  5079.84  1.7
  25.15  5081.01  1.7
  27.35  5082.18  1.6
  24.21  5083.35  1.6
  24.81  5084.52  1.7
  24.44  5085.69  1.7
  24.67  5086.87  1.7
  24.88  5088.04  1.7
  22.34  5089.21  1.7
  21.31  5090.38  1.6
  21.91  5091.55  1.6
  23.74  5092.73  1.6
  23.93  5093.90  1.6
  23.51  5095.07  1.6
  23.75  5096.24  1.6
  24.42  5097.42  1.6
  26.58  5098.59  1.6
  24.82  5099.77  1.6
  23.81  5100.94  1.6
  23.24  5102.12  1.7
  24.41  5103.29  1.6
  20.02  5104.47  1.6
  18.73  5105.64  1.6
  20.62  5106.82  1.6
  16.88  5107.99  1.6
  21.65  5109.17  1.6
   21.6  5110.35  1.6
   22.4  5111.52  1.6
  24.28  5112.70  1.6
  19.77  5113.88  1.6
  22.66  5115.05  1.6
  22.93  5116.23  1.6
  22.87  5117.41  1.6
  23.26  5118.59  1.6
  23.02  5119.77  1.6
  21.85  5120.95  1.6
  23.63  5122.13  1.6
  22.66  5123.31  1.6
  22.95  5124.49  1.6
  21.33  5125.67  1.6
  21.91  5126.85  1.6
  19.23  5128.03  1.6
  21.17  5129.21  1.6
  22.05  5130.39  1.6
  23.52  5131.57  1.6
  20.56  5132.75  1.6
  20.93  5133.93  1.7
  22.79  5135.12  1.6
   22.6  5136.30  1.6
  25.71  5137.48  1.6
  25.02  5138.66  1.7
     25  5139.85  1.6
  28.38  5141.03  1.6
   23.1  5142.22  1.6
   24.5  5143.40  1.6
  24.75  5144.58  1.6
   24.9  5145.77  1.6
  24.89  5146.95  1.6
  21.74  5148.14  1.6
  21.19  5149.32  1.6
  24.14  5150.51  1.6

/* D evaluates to 23.54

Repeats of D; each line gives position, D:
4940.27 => 18.05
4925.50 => 19.72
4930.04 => 18.59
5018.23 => 21.21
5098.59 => 26.58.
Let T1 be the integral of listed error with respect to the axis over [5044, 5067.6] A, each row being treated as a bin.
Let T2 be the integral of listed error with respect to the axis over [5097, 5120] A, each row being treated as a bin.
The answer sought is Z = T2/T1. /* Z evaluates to 0.94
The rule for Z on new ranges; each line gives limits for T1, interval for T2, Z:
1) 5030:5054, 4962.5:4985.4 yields 0.97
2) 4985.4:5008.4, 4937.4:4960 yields 0.97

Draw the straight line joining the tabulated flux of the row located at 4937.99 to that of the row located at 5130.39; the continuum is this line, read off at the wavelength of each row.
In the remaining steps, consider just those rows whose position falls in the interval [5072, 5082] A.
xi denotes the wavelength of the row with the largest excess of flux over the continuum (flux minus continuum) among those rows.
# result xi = 5079.84 A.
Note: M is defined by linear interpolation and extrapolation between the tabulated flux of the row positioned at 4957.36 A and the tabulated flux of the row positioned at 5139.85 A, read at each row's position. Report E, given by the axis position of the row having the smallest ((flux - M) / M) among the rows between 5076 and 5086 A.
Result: 5083.35 A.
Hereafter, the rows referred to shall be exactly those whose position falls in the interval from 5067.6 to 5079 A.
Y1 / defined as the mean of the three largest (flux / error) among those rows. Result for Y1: 14.9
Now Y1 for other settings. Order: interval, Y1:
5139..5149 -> 16.3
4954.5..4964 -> 13.0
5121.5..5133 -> 14.6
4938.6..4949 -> 11.5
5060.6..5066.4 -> 13.9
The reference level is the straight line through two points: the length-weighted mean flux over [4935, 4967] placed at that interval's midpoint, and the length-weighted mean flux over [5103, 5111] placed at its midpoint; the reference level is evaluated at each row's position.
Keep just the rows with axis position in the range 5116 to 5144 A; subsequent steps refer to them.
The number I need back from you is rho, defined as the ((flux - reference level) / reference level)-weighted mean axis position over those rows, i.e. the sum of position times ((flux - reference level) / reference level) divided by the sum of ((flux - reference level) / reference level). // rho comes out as 5132.1 A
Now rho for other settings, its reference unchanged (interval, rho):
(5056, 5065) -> 5060.2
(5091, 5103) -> 5097.2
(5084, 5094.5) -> 5088.6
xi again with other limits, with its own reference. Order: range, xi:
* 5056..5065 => 5058.83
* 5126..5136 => 5131.57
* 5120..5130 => 5122.13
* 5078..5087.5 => 5082.18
